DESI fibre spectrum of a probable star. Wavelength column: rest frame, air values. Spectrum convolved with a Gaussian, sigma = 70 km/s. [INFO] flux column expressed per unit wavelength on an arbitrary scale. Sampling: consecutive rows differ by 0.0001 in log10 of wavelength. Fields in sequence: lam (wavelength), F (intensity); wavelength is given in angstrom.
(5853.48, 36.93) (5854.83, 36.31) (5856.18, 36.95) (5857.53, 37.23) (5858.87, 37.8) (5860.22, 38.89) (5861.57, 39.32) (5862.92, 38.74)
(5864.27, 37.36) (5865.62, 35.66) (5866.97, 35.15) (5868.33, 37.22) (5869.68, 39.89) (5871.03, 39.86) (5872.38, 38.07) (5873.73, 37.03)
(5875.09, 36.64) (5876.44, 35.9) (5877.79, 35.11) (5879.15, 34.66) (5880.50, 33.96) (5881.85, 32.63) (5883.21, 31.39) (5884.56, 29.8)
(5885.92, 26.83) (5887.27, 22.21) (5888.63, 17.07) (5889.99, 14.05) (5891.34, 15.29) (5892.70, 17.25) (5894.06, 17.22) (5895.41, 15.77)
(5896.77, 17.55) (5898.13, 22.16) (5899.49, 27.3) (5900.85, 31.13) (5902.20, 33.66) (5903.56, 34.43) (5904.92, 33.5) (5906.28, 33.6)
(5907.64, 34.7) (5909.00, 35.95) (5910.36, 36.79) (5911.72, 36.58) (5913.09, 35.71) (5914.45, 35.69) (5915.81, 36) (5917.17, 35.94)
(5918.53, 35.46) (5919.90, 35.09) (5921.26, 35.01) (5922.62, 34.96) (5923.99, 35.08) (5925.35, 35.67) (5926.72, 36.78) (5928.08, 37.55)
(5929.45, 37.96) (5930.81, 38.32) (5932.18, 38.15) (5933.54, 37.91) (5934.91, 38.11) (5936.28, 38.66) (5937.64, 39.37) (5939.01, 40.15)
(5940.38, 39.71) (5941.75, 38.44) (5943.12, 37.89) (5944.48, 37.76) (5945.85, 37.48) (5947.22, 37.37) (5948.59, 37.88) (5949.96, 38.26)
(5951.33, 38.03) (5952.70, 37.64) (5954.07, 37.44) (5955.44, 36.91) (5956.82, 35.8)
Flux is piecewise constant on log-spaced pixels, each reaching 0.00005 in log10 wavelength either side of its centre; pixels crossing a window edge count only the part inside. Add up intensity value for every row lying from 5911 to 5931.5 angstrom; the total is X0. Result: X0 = 542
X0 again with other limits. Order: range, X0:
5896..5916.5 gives 485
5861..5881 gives 555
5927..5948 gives 575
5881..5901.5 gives 338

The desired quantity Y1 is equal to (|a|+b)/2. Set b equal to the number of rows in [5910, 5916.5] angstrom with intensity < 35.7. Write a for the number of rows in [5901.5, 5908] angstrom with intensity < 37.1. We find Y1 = 3.0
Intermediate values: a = 5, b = 1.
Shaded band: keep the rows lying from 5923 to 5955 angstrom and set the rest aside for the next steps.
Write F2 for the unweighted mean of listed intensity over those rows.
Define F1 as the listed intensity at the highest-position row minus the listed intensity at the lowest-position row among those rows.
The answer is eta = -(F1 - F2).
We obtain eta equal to 36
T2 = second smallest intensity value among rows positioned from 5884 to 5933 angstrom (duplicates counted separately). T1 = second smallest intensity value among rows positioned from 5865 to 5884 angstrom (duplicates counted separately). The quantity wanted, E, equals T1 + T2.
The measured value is 48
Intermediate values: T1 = 32.63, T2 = 15.29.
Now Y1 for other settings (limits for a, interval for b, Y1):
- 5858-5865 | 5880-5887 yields 2.5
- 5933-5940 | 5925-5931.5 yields 0.5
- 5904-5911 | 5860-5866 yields 3.0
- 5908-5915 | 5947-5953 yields 2.5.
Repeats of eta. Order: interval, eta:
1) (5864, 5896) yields 51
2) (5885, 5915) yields 18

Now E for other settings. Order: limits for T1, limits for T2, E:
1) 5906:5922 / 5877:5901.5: 50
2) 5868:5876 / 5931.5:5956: 74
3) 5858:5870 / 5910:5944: 71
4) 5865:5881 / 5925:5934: 71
